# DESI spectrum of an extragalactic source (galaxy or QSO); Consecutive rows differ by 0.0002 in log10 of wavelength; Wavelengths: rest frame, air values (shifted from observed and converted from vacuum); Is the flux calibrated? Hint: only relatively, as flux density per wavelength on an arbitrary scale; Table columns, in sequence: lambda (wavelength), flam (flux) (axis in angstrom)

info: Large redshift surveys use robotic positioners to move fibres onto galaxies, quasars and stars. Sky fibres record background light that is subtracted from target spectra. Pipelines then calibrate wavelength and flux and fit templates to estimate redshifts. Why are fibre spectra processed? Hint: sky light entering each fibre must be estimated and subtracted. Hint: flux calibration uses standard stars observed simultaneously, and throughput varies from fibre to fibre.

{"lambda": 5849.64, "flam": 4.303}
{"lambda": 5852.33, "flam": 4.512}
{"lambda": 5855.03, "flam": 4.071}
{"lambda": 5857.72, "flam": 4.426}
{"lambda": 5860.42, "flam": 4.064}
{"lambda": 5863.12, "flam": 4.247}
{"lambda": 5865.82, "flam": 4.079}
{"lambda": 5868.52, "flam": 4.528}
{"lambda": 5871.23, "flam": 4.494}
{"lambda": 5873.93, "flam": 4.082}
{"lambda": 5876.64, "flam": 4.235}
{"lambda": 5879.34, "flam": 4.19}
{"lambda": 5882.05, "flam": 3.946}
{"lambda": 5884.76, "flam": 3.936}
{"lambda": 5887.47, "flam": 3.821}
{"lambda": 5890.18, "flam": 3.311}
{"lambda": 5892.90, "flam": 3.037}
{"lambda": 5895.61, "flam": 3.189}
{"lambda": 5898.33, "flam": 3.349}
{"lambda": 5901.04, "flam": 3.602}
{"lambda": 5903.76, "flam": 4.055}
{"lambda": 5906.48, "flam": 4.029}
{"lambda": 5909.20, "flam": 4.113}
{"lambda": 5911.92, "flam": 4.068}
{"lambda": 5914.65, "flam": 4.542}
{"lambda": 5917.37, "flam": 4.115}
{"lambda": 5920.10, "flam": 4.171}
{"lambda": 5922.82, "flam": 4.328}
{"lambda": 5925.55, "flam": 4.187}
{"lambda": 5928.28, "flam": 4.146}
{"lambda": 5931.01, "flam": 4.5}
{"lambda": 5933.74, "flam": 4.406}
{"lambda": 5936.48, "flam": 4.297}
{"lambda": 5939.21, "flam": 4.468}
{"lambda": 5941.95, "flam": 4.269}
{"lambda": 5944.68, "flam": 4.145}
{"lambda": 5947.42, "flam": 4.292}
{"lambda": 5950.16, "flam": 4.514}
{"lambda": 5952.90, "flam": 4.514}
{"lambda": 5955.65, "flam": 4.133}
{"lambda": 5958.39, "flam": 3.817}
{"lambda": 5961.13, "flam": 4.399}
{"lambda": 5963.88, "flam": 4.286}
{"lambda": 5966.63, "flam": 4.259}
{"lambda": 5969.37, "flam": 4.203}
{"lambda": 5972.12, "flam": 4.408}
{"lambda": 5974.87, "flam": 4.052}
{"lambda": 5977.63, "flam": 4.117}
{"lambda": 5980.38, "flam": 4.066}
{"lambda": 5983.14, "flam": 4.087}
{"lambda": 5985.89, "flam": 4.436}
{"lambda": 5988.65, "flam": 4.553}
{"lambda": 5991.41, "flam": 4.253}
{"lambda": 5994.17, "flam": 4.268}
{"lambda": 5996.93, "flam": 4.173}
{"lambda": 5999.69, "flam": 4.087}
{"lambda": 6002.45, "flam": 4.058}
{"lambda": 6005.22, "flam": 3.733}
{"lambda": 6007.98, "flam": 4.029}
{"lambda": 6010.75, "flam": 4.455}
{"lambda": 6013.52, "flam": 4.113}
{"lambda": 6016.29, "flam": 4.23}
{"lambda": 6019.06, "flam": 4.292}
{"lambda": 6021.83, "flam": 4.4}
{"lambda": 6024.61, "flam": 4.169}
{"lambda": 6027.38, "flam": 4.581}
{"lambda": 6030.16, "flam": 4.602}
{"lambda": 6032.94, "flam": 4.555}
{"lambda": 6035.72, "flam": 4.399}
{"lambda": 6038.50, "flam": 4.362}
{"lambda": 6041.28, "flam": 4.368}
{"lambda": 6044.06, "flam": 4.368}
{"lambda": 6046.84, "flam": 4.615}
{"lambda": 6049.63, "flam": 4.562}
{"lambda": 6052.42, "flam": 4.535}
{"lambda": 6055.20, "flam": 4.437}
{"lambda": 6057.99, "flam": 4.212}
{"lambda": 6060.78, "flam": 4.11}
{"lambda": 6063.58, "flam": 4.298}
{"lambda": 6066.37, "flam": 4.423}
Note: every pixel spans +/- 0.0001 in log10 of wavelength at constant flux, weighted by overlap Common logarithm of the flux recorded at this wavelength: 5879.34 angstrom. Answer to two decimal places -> 0.62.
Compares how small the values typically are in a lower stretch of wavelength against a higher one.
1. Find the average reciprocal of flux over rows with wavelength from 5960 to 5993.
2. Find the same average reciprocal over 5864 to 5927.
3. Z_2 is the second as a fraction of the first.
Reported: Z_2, 1.08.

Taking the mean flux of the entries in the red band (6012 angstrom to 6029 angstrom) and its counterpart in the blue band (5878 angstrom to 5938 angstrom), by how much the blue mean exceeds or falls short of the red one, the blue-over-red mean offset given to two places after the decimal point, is -0.33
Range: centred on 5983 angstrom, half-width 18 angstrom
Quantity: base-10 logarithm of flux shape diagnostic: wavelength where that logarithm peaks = 5988.65 angstrom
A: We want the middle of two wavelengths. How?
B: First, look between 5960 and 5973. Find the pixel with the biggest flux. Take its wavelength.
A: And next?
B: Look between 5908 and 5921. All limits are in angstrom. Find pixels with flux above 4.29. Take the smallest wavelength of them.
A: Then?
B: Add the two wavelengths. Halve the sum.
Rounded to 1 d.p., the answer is 5943.4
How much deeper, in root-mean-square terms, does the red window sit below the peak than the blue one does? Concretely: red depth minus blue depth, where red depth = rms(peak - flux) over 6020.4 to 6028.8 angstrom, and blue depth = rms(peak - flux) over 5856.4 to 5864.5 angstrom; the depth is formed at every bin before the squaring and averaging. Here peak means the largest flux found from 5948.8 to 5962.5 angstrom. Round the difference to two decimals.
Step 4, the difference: -0.09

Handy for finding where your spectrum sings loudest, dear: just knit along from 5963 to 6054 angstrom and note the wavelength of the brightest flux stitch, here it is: 6046.84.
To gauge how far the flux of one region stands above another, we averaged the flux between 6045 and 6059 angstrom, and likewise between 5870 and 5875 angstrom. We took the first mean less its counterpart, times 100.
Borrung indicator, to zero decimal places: 18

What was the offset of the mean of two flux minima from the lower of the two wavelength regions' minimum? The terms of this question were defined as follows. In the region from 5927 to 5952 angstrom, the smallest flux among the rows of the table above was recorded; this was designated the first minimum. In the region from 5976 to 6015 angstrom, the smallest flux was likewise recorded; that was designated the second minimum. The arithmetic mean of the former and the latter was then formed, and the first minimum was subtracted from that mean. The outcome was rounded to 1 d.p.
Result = -0.2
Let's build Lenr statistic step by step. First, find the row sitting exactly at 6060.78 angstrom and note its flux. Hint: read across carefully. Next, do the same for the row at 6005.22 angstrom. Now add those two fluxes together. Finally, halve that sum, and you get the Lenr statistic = 3.92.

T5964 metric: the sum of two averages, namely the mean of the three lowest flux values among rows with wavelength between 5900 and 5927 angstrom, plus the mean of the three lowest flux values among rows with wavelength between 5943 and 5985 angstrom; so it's 7.87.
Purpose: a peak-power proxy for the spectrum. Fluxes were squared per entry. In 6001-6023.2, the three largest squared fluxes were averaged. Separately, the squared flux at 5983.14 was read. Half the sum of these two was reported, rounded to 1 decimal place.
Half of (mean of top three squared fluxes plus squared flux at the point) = 18.0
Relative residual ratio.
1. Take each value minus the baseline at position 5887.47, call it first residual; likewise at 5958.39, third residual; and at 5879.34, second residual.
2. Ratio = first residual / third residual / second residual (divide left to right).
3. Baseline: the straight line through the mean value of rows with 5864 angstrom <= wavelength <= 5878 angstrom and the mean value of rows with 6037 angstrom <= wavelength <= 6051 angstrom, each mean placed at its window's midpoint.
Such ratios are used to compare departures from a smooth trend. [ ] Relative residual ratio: -9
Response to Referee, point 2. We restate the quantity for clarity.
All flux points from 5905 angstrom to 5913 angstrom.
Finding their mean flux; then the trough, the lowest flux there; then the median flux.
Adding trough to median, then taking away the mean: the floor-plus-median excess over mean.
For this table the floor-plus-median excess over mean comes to 4.03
